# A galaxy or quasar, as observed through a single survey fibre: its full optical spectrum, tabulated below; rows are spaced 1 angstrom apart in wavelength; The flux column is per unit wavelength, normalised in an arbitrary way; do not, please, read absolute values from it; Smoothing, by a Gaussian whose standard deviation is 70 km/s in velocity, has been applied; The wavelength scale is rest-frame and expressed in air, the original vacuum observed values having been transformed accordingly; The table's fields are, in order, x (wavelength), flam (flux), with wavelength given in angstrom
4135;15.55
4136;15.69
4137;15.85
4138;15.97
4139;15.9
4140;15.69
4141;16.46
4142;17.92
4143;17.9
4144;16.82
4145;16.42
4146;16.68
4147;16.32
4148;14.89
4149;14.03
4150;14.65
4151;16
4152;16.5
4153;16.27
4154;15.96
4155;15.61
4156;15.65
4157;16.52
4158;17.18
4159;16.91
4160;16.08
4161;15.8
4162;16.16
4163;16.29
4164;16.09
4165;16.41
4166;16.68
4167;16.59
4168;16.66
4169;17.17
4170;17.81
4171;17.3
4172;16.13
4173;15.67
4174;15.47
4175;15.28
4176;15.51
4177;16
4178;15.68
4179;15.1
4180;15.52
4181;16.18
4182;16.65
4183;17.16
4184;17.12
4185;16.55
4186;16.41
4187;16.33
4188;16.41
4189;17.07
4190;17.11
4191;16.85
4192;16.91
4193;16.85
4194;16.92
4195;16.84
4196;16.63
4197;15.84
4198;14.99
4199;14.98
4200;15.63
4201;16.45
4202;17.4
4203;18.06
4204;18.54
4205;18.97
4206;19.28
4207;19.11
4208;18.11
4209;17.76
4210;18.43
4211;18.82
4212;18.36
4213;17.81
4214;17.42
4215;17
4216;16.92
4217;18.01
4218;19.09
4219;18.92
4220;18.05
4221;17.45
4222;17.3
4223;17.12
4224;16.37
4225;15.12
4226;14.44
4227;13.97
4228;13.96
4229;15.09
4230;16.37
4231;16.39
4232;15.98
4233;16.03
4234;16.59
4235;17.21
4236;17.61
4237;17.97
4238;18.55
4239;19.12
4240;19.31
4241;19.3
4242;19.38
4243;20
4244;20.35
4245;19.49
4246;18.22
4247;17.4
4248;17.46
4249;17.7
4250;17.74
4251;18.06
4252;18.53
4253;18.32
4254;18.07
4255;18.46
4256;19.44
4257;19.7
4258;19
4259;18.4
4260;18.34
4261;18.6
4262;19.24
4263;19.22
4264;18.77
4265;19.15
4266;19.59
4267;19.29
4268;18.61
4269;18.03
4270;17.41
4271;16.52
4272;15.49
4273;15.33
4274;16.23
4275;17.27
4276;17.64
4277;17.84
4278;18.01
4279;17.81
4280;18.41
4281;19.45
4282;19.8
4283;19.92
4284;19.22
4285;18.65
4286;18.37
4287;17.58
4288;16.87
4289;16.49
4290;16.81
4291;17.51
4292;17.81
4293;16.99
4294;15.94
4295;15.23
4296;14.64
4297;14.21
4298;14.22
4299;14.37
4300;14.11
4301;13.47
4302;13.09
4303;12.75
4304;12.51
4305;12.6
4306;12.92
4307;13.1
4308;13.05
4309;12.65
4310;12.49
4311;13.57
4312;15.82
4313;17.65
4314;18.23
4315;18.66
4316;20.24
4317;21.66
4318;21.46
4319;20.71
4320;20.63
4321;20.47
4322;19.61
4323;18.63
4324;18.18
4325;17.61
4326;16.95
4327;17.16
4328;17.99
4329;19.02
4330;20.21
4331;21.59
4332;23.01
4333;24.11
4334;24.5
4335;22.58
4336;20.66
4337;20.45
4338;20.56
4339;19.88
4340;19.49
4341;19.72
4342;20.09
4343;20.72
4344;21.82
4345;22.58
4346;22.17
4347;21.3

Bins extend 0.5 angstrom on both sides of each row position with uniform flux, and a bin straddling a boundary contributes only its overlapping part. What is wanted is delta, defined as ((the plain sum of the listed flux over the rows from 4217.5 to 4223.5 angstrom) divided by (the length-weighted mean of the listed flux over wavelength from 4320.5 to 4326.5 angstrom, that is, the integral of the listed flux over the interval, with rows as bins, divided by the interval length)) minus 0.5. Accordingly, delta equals 5.3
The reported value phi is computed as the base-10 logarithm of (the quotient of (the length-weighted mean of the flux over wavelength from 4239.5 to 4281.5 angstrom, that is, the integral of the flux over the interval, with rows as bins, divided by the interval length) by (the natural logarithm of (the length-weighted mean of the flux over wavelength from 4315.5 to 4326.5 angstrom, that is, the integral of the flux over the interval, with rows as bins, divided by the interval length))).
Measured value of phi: 0.79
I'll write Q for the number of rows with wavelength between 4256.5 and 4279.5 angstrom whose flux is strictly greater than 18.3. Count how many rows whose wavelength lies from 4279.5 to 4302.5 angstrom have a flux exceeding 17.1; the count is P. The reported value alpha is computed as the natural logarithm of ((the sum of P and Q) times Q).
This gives 5.6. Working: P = 10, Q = 12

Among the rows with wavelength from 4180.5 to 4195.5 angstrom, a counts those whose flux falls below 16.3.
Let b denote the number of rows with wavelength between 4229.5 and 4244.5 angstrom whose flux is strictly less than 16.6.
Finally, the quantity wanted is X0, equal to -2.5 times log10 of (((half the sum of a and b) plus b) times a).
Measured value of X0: -2.3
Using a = 1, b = 5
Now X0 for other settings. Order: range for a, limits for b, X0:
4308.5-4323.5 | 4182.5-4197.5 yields -3.9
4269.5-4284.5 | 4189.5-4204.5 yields -3.6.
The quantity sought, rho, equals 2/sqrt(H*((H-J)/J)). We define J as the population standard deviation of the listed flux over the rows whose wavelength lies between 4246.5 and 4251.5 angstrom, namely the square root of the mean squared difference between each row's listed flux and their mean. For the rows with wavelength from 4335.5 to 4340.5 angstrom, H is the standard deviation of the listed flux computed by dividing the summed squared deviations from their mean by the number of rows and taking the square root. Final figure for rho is 3.1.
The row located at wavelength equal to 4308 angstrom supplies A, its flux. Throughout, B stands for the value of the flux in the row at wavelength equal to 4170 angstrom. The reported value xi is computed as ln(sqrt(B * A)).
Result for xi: 2.72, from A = 13.05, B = 17.81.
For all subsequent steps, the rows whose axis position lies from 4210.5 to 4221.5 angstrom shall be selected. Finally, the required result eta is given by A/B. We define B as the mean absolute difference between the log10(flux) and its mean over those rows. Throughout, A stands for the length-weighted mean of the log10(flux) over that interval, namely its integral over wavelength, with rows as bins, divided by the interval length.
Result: 86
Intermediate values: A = 1.25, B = 0.015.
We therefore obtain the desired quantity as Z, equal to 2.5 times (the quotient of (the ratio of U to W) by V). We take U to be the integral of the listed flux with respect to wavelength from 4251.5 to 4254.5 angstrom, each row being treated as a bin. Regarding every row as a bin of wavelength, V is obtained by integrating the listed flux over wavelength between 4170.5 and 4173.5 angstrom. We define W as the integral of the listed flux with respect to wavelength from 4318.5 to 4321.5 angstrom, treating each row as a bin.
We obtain 0.045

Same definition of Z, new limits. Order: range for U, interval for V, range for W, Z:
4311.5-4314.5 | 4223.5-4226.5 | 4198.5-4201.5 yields 0.060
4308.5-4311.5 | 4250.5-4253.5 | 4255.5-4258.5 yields 0.030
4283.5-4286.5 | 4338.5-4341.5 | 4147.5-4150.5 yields 0.055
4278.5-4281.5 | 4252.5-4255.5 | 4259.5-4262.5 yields 0.045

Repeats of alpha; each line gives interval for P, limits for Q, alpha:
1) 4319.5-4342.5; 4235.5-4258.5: 6.2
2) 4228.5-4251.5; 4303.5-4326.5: 5.5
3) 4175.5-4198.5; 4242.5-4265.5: 5.7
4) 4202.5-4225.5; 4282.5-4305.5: 4.5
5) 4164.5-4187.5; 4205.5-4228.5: 4.4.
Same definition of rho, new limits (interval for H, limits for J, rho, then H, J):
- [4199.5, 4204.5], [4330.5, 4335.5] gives 23.0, 1.06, 1.1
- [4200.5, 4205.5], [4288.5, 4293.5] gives 2.3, 0.89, 0.5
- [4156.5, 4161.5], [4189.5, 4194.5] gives 1.3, 0.51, 0.1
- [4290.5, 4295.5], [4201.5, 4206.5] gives 3.0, 0.97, 0.7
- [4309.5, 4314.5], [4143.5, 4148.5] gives 0.9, 2.23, 0.7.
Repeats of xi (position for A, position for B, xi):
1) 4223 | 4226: 2.76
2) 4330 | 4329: 2.98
